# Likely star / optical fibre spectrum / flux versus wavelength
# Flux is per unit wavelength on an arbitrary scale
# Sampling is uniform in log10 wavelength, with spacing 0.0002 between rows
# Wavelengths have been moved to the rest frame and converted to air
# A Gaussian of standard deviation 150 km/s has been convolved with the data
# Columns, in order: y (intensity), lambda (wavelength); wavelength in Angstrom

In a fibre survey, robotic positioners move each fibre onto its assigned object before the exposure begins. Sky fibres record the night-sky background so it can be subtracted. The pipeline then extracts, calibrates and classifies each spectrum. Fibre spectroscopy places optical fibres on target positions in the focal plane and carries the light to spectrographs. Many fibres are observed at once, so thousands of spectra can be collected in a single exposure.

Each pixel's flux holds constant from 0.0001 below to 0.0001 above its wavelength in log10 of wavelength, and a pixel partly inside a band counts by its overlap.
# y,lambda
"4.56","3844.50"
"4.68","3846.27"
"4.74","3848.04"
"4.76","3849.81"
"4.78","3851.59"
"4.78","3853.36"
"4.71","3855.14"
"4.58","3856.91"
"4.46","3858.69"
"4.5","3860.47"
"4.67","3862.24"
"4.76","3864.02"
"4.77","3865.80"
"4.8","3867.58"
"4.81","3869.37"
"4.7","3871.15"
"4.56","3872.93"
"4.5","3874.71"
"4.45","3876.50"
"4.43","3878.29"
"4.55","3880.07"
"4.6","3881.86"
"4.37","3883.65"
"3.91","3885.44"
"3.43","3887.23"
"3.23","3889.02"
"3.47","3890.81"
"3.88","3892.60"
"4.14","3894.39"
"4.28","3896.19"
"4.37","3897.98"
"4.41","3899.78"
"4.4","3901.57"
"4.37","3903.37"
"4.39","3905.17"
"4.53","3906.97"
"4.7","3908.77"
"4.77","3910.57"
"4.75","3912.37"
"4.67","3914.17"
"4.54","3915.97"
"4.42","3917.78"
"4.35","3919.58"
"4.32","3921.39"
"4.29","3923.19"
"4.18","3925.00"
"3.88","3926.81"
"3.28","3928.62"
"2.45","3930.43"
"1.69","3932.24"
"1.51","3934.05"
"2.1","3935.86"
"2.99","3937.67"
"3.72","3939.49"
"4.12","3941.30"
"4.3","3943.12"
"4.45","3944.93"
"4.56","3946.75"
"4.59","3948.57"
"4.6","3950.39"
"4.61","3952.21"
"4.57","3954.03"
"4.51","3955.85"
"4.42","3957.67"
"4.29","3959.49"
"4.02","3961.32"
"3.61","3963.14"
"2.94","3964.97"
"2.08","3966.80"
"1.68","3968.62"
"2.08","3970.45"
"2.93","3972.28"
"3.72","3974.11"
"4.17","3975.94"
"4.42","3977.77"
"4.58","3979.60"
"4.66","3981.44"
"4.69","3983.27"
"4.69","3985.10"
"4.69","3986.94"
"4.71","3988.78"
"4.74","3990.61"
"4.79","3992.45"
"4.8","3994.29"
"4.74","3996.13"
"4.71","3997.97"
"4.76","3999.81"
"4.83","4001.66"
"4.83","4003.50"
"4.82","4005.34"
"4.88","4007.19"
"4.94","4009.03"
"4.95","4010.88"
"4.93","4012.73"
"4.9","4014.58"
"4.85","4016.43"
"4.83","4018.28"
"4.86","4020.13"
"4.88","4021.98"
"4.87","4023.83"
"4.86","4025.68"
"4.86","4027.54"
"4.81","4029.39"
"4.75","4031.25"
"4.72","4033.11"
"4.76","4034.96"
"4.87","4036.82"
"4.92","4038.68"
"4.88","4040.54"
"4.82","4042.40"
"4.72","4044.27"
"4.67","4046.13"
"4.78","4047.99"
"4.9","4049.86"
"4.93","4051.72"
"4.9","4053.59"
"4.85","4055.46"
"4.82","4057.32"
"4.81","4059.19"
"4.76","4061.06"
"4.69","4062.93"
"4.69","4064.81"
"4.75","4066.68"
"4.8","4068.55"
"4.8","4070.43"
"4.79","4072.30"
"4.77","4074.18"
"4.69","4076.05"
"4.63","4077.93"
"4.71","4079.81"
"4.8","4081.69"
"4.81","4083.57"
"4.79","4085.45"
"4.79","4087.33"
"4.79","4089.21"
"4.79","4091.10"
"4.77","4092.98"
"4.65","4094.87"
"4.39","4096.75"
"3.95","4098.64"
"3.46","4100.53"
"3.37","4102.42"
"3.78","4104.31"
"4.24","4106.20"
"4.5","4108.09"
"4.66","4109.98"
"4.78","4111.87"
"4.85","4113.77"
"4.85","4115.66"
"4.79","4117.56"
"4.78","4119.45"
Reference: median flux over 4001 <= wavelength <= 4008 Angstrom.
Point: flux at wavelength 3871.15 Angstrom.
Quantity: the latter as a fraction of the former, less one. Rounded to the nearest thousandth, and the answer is -0.027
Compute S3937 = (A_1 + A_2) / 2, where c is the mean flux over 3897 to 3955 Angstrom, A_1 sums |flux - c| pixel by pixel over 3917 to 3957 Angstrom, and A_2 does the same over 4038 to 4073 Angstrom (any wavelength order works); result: 15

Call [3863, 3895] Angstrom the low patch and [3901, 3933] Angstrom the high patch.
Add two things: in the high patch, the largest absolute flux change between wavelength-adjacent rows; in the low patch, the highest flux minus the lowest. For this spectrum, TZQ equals 2.4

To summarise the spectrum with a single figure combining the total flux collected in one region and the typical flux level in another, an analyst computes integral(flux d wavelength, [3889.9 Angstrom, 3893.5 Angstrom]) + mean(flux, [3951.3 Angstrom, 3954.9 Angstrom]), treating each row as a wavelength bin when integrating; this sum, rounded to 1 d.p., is 17.8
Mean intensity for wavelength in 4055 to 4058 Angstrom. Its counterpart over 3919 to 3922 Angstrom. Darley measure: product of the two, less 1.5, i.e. 19.5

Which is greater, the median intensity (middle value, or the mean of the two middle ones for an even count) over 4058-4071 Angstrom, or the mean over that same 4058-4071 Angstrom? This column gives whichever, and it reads 4.76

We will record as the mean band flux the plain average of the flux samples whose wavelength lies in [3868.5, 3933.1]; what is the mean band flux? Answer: 4.17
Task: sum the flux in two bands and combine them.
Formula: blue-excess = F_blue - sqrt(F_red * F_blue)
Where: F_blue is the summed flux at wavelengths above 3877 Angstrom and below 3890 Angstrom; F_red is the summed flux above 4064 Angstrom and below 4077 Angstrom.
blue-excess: -2.3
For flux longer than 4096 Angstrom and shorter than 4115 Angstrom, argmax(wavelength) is 4113.77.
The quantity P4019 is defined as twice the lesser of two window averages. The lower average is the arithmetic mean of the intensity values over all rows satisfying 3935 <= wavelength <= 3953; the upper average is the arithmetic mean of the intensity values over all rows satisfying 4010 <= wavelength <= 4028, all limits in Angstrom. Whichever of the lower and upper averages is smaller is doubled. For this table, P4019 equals 8.01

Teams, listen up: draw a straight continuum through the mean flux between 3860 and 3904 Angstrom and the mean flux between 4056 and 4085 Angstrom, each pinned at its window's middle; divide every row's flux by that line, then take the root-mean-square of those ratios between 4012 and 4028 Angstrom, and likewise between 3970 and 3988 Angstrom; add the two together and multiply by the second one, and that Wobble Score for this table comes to 1.79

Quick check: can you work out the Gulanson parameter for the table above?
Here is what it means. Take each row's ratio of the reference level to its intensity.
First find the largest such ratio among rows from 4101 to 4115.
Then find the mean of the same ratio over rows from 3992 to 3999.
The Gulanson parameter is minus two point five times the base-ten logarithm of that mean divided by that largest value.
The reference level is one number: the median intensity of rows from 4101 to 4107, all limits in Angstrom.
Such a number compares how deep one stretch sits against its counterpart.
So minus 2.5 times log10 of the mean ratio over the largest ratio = 0.37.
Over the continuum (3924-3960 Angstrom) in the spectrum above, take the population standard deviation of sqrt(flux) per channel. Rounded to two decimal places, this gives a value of 0.29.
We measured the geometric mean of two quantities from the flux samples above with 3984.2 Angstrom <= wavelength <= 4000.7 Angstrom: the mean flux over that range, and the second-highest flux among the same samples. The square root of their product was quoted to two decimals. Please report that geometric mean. 4.76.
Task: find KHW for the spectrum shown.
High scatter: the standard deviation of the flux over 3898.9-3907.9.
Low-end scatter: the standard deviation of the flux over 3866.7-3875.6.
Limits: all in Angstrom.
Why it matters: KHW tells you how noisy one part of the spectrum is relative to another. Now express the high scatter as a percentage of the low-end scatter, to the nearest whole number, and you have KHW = 45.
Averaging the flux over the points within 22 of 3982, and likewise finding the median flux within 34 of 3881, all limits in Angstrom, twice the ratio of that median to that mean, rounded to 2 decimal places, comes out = 2.23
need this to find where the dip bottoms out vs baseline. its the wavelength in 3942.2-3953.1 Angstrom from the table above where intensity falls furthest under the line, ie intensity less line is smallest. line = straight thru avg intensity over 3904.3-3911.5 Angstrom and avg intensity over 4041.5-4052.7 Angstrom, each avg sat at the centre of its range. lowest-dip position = 3943.12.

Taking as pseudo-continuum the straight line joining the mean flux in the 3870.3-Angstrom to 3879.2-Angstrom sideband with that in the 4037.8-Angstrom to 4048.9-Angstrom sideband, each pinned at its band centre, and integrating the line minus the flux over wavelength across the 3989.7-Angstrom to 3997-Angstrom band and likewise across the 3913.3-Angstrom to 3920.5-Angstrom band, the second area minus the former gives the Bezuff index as 1.1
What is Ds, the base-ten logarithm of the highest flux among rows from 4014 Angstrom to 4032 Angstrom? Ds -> 0.690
